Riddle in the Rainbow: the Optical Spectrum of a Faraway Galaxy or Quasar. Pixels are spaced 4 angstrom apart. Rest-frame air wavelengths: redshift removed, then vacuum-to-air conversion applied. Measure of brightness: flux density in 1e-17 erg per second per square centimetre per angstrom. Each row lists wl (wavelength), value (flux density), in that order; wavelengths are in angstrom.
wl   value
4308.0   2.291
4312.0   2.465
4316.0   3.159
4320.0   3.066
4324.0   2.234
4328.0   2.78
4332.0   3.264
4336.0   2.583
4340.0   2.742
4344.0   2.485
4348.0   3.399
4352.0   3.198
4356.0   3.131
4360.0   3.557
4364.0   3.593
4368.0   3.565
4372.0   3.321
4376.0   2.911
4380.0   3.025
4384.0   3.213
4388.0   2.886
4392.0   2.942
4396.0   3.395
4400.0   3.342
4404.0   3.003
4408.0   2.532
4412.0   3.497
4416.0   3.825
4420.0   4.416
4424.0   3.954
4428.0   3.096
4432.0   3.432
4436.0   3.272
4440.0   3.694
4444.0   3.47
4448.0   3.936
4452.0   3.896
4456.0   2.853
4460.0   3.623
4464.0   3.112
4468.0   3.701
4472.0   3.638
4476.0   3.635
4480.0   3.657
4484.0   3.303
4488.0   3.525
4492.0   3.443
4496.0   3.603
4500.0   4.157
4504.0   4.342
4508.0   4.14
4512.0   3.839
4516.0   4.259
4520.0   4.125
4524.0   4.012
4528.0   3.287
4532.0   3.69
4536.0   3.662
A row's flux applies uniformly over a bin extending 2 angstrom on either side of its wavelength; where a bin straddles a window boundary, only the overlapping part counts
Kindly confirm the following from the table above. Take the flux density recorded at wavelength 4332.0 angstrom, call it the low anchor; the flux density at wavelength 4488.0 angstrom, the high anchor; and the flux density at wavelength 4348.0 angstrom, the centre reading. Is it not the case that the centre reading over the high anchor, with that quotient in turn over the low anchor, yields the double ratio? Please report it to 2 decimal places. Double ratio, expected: 0.30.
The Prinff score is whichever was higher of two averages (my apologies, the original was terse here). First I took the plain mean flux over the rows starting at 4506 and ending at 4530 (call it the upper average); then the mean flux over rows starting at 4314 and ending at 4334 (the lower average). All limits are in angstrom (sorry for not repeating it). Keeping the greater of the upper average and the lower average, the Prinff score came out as 3.94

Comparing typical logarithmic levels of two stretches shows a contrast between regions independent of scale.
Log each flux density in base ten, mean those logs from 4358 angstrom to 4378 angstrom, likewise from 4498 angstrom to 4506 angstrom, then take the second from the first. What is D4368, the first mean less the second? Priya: -0.10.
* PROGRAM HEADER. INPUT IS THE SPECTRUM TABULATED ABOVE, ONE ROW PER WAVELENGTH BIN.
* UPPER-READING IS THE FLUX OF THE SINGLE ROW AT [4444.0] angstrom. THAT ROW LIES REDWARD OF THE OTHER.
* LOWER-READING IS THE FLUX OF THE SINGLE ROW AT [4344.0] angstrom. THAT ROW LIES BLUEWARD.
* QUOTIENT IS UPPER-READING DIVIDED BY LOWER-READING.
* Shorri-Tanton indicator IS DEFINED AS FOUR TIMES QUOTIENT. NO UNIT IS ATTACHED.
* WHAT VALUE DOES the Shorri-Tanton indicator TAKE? 5.6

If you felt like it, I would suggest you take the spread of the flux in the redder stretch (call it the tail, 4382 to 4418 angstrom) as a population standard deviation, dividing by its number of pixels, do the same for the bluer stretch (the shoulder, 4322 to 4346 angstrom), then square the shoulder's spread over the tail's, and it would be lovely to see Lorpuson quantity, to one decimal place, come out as 0.8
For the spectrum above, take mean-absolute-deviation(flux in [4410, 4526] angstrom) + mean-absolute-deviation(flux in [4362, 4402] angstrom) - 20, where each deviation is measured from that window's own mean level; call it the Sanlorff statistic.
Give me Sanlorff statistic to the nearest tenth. -19.5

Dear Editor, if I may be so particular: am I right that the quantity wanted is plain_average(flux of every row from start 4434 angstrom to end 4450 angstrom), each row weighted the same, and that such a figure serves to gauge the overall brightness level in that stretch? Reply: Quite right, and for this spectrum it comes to 3.59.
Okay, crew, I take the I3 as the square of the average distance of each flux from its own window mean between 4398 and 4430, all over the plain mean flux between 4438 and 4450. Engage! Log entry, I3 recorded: 0.06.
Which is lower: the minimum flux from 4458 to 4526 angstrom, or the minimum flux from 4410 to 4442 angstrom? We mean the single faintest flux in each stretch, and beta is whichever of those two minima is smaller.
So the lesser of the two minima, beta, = 3.10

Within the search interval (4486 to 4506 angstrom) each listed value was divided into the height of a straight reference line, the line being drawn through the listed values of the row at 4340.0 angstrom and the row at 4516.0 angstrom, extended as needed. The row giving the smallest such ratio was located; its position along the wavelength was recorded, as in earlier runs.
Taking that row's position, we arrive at 4504.0 angstrom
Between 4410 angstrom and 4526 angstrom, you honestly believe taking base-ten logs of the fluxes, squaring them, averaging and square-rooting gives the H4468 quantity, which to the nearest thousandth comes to 0.568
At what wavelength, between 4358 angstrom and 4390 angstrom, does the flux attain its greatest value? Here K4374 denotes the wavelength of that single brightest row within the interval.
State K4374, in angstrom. 4364.0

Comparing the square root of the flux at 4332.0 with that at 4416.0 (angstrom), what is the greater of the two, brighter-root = 1.96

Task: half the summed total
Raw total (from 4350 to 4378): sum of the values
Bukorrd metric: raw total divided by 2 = 12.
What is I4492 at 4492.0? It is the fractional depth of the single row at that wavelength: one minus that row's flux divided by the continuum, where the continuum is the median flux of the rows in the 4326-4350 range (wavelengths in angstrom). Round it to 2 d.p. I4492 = -0.25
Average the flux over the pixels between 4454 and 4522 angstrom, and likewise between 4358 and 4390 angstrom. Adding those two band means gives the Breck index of 6.96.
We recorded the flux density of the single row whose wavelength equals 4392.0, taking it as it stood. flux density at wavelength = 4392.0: 2.942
